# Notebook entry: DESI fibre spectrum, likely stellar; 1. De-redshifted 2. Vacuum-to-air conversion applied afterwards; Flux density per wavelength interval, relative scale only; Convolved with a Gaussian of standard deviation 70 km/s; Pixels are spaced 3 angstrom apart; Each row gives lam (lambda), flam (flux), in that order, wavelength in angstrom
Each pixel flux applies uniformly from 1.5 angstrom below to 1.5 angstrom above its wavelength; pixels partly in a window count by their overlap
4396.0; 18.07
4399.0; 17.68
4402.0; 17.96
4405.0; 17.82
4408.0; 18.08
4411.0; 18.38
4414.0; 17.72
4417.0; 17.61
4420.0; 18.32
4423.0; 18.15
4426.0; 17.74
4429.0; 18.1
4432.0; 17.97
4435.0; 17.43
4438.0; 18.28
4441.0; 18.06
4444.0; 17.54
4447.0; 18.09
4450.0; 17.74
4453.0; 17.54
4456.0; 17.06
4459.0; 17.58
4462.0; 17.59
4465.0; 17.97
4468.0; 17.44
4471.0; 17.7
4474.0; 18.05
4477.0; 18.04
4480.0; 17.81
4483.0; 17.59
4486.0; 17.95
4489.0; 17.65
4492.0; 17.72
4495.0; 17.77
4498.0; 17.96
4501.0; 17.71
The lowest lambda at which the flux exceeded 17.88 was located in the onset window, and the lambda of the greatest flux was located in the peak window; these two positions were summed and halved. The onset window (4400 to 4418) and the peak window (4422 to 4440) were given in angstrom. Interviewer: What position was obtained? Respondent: 4420.0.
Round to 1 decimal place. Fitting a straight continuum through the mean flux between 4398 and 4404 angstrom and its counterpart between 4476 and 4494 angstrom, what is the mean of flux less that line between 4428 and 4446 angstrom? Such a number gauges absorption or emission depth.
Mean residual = 0.1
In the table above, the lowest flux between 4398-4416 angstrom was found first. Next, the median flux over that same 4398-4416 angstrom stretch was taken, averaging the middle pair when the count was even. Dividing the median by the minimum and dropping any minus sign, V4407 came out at 1.01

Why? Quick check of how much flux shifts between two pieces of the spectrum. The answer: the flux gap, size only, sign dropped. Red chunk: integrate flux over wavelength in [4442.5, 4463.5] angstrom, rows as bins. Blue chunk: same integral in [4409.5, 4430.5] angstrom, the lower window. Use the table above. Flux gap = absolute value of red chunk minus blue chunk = 8.6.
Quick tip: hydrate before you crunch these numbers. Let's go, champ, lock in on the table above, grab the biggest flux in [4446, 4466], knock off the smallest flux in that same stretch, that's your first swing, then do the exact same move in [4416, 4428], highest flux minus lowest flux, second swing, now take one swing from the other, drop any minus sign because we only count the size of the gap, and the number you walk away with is 0.32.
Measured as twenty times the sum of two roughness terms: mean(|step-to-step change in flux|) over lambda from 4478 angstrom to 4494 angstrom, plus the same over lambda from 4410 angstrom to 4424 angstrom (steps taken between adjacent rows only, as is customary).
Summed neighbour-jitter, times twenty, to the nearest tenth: 13.0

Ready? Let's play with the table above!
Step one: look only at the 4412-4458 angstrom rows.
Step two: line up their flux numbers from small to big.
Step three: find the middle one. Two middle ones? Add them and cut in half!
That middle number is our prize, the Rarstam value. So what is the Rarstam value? 17.74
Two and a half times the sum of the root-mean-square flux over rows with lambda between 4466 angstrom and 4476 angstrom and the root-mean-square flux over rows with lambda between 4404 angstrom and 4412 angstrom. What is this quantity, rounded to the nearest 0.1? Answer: 89.6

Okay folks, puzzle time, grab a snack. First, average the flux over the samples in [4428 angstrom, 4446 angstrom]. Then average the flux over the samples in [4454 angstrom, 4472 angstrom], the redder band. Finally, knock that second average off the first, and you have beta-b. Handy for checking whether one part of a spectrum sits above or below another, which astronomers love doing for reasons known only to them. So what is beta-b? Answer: 0.34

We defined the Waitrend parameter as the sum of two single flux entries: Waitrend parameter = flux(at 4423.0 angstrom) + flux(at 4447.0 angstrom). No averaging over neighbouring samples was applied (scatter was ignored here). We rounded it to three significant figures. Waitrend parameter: 36.2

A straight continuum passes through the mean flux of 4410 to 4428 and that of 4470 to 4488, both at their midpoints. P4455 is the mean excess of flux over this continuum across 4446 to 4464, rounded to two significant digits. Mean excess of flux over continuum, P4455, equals -0.31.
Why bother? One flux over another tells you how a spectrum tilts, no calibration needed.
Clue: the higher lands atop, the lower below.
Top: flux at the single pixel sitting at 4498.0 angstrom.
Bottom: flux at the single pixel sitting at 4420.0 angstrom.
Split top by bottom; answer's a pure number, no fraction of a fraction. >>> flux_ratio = 0.98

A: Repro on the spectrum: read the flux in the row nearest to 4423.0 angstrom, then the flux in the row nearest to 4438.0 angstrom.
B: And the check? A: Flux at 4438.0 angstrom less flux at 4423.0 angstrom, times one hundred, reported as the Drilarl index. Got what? 13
